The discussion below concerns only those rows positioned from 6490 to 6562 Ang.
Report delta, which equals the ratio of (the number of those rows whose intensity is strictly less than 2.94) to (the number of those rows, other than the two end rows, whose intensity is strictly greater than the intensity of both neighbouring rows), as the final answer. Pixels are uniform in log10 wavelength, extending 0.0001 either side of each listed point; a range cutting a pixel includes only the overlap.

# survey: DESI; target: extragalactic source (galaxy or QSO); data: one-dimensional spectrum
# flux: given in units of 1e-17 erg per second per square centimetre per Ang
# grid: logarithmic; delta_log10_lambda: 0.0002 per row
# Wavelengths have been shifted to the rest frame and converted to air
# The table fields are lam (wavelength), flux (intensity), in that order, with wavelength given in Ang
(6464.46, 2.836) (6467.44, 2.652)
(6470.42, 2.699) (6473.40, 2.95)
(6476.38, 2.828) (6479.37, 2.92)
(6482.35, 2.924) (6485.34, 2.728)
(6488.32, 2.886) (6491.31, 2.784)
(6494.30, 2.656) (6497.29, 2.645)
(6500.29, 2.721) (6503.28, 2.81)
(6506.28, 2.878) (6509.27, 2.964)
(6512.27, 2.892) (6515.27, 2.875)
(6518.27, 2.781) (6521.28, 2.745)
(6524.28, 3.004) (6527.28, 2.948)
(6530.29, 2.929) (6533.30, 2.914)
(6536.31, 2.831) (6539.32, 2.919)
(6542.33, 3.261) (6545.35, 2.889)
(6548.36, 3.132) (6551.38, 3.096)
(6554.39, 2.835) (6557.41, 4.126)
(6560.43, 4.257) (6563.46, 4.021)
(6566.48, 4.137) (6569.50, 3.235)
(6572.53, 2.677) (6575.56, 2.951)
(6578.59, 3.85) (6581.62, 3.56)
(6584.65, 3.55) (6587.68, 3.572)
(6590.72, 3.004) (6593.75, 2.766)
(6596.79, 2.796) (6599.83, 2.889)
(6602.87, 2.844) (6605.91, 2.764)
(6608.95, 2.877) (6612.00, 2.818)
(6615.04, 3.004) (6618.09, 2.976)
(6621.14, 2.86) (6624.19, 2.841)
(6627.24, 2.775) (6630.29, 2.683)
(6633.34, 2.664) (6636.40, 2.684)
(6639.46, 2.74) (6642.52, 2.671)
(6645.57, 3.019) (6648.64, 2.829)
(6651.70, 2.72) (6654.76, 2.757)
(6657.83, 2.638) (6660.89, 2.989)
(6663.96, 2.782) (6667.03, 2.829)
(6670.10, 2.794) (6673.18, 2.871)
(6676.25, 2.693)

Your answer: 4.0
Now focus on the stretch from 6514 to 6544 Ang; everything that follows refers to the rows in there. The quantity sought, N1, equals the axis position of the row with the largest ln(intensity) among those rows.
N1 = 6542.33 Ang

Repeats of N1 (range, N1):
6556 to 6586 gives 6560.43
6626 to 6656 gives 6645.57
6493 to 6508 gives 6506.28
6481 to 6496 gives 6482.35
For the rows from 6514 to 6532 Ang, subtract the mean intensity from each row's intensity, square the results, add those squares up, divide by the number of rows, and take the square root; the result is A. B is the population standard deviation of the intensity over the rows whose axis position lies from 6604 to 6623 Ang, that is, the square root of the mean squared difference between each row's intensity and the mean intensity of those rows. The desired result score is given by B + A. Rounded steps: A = 0.1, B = 0.08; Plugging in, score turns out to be 0.2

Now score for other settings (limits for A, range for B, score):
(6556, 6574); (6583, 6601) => 0.9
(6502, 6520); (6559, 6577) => 0.7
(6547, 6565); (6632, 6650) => 0.7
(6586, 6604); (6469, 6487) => 0.4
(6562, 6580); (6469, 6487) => 0.7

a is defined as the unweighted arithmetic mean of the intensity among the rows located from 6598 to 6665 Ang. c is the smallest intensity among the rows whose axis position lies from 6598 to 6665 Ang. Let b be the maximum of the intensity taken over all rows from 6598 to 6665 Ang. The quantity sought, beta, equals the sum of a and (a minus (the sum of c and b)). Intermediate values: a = 2.81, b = 3.019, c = 2.638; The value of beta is -0.04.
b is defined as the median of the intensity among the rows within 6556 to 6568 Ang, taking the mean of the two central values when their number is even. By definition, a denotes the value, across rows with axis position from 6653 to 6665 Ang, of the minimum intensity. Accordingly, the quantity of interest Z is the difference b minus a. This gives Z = 1.49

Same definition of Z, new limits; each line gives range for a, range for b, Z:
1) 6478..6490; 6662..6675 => 0.08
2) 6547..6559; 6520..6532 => 0.10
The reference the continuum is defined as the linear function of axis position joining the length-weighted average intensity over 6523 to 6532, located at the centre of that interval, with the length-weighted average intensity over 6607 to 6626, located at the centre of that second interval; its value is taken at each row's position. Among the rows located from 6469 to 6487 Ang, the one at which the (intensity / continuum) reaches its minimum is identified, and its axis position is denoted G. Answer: 6470.42 Ang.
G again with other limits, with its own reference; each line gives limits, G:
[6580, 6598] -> 6593.75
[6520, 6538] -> 6521.28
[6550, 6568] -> 6554.39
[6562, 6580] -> 6572.53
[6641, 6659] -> 6657.83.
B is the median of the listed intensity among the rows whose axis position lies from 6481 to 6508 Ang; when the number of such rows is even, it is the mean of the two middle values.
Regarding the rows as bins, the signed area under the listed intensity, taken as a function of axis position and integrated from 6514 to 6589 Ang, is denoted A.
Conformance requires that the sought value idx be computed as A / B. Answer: 87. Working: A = 243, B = 2.78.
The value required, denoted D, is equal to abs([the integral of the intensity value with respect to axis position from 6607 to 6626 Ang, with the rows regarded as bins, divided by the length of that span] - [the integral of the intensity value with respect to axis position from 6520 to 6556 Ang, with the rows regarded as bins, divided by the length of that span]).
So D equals 0.07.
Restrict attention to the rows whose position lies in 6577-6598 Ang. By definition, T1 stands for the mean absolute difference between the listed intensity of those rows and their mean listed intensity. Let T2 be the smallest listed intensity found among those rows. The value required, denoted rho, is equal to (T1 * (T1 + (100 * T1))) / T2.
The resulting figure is 5.3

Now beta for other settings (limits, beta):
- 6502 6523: -0.01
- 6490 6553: -0.13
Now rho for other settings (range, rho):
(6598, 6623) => 0.1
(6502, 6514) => 0.1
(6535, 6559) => 2.8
